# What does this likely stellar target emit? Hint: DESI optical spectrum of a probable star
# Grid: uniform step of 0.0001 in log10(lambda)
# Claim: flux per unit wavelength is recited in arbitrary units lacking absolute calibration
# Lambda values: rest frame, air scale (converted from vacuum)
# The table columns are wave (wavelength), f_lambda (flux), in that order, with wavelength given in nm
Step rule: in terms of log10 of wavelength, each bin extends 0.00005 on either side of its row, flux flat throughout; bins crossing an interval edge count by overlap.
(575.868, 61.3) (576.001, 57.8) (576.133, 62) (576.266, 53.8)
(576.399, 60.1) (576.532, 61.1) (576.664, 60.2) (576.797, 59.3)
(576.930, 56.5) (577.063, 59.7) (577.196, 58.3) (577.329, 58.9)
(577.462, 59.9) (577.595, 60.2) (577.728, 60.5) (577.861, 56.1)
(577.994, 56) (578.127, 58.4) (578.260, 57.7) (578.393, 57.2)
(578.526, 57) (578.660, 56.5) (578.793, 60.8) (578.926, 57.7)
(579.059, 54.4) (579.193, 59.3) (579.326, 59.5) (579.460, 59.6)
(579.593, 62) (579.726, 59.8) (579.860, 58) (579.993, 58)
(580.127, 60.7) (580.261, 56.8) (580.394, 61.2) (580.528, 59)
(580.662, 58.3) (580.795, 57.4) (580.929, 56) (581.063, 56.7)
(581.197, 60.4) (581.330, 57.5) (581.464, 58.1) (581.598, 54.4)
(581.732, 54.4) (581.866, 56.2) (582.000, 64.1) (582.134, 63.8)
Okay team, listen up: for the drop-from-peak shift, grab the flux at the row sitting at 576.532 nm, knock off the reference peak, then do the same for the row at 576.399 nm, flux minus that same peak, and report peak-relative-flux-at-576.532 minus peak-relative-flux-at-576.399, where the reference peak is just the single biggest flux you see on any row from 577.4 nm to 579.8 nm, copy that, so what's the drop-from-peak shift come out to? 1.0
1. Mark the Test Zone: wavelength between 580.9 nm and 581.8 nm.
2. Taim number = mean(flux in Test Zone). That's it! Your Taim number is 56.8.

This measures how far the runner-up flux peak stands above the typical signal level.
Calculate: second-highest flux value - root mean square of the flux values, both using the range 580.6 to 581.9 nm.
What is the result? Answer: 1.3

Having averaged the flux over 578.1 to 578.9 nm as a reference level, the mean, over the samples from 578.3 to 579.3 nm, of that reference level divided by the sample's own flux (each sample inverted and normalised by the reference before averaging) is 1.01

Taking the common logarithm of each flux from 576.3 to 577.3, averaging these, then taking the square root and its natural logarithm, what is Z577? 0.286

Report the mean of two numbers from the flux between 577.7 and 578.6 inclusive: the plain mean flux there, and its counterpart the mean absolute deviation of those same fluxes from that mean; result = 29.3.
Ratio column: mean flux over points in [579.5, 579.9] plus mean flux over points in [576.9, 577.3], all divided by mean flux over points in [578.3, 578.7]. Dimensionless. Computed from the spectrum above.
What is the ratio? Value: 2.08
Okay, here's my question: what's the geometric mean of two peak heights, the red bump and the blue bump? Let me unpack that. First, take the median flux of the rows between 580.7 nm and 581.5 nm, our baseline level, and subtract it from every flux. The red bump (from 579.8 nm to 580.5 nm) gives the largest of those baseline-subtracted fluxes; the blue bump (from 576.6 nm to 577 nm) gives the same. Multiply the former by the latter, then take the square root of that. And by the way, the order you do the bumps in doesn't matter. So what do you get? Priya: 3.21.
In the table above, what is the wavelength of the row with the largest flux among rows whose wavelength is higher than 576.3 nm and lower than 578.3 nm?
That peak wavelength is 576.532 nm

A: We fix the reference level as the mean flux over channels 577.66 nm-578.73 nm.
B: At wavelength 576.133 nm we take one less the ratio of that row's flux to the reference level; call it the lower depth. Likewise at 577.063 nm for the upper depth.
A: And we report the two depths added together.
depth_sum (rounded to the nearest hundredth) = -0.12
